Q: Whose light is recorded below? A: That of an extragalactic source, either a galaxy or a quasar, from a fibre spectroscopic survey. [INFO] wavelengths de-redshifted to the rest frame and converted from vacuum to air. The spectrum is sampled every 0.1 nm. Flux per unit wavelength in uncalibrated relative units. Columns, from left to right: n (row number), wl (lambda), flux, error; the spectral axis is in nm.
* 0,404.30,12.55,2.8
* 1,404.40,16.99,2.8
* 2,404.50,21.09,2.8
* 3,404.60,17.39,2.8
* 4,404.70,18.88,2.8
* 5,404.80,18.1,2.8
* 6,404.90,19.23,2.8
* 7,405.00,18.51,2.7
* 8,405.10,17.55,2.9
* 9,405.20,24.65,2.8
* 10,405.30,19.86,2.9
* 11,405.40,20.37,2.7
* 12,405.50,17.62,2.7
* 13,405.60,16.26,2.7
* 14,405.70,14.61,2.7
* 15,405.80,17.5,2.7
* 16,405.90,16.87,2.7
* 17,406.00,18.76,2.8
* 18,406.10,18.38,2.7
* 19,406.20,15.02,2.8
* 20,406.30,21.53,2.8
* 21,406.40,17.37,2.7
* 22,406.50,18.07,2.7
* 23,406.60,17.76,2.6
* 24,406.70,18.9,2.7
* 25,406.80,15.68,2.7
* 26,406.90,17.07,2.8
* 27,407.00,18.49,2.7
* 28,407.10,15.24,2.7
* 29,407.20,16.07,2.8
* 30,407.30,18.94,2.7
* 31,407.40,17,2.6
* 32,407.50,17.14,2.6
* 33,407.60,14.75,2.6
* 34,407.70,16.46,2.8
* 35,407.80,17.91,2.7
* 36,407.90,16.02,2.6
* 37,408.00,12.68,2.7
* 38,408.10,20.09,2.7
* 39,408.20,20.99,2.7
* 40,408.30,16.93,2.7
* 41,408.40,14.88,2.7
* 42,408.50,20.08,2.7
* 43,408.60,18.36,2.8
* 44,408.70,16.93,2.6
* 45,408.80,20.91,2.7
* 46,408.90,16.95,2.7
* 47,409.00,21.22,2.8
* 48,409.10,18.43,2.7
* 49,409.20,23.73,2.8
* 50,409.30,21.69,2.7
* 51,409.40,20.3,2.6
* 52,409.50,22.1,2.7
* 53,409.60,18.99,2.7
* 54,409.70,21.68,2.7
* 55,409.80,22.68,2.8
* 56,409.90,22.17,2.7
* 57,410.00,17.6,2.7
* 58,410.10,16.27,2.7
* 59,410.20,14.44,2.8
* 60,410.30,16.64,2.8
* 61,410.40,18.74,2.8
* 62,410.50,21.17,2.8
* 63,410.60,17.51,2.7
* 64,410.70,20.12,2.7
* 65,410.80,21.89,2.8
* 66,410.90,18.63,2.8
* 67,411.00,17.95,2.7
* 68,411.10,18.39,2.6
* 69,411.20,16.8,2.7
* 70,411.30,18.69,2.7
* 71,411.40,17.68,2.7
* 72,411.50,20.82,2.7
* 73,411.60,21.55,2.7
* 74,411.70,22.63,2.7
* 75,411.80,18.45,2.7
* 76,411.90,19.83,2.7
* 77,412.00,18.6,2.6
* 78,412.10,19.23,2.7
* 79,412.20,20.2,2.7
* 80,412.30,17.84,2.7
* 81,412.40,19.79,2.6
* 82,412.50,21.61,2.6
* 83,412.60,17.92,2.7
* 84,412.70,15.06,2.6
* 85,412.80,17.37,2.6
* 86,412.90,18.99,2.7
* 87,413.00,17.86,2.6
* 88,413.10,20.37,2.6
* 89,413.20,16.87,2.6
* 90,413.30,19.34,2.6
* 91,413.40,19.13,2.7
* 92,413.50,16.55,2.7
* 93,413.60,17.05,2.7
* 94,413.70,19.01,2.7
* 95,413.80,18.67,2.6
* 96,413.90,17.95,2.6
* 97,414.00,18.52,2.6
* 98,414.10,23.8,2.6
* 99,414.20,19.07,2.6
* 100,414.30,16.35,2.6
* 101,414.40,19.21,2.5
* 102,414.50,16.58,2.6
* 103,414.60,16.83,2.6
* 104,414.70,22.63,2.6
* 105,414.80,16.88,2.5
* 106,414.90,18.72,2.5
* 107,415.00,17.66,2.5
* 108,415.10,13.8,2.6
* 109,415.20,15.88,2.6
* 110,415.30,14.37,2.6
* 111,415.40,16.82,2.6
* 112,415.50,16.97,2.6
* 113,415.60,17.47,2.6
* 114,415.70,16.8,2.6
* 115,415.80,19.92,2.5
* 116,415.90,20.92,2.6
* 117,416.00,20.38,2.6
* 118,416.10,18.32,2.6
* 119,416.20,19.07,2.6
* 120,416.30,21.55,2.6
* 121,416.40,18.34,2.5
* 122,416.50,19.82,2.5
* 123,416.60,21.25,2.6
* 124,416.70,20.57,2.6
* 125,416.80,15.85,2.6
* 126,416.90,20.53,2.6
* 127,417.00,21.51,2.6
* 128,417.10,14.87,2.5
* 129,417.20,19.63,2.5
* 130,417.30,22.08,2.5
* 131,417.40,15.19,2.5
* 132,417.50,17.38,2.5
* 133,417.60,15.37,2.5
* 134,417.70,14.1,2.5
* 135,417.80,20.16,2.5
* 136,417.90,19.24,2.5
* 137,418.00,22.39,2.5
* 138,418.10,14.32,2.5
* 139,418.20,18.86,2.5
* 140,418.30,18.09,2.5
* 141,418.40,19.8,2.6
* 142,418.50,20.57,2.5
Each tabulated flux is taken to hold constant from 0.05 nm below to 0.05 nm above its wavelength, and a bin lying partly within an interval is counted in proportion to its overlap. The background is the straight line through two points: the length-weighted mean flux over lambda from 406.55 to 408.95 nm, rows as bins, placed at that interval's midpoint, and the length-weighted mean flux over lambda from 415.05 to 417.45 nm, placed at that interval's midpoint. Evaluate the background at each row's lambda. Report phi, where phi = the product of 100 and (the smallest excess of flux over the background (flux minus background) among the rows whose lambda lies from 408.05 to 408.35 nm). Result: -48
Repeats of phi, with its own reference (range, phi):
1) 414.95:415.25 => -447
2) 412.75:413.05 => -61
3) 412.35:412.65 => -3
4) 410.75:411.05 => 20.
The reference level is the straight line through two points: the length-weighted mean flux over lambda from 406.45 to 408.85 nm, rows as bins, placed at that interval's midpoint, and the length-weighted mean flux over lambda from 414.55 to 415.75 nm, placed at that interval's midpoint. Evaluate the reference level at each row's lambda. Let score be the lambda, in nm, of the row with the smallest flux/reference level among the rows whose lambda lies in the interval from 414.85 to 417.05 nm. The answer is 415.10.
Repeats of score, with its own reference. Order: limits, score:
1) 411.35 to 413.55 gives 412.70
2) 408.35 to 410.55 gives 410.20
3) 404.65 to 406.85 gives 405.70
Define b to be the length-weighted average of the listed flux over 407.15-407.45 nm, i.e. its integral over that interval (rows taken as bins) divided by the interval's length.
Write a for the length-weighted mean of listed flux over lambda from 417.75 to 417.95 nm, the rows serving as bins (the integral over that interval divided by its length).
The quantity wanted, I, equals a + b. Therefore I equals 37.0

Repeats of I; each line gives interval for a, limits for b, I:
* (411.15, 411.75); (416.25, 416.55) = 39.6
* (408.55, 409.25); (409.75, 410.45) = 37.9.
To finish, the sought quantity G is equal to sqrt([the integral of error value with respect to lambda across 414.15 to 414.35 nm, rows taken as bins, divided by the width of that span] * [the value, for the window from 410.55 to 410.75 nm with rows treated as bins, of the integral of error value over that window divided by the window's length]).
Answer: 2.65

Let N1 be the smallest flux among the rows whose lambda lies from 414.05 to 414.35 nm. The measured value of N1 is 16.35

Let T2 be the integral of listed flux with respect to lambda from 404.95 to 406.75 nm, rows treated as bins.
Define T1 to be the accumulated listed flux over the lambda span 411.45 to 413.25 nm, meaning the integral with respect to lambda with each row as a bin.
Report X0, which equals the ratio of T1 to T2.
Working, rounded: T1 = 34.5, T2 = 33.0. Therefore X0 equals 1.05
